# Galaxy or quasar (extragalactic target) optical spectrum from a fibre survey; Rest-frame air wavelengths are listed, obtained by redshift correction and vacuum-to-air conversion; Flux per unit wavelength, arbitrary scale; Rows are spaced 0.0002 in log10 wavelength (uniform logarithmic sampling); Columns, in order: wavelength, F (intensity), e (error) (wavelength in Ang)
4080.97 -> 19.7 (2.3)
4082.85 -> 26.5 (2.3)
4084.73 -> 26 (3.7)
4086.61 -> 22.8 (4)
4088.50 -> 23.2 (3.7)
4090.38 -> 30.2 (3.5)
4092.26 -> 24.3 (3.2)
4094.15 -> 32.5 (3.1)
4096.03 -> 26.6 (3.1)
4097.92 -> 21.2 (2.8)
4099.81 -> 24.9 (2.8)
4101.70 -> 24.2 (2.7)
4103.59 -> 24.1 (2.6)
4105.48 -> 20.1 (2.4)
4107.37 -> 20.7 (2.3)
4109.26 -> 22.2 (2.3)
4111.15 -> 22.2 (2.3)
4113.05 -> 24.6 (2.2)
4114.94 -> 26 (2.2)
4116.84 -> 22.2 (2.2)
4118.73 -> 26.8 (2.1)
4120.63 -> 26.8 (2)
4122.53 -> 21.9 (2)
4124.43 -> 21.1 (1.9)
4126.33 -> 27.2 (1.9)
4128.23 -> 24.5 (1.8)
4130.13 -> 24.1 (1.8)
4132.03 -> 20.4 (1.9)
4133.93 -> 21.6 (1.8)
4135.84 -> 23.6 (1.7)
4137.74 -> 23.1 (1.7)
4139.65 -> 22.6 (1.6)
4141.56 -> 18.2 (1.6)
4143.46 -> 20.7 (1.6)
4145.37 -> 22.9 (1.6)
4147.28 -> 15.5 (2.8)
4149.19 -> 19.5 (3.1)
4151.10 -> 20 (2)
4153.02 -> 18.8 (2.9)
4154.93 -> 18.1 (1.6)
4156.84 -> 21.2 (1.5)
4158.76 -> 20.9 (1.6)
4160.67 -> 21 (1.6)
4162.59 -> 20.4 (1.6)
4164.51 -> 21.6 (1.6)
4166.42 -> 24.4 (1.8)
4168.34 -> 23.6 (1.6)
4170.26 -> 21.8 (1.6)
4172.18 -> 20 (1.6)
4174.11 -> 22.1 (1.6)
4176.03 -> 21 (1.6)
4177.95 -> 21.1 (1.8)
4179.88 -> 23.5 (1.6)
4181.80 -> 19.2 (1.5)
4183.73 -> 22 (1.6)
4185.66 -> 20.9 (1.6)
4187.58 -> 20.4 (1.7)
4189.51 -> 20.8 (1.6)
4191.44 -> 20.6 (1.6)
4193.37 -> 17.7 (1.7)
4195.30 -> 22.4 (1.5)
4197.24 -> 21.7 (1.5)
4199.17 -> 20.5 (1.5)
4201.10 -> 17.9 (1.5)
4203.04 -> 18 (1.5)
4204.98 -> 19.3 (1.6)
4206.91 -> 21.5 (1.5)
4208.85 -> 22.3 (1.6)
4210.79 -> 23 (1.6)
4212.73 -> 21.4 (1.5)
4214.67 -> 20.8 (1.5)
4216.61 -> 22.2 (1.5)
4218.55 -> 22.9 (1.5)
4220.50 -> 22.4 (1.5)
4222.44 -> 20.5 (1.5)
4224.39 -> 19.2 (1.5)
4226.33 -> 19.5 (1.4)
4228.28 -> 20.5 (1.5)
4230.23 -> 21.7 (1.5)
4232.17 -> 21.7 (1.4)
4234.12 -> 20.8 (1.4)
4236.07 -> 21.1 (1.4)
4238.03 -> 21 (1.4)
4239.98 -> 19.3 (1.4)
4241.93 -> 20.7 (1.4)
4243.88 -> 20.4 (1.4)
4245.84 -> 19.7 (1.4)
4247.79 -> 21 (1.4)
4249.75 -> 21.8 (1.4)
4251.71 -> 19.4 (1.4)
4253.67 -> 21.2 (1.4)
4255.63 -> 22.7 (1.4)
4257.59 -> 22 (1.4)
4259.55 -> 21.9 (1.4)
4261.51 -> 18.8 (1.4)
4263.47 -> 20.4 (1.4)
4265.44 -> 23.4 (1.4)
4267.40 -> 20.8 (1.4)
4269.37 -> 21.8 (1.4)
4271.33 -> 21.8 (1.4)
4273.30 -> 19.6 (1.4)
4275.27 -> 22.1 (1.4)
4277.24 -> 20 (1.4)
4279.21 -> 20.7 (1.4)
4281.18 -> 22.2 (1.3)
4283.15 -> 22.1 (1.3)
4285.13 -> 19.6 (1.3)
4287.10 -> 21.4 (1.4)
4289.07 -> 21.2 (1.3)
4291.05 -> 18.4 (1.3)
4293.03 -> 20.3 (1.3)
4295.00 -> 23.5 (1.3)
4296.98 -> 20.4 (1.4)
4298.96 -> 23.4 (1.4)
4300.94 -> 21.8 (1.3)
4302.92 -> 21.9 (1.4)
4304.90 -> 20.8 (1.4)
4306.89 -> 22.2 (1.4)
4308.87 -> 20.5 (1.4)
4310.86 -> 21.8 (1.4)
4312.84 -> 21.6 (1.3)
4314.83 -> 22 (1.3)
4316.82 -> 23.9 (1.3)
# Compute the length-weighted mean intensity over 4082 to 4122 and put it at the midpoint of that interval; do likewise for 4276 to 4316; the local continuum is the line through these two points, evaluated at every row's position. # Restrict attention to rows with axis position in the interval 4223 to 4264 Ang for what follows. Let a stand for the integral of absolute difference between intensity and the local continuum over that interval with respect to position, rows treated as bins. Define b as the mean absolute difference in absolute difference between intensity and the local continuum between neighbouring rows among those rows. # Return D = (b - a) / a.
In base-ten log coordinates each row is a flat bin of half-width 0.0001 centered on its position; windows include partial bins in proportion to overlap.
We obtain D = -0.985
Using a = 64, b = 0.99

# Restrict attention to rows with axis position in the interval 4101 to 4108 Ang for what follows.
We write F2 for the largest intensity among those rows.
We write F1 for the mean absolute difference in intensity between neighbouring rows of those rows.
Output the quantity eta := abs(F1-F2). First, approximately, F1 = 1.6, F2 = 24.2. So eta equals 22.6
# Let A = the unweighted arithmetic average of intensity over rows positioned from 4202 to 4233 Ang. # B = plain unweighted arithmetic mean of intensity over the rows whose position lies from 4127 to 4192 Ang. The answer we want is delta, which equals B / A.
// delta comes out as 1.01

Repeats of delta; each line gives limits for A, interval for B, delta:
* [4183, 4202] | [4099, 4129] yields 1.16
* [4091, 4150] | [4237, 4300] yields 0.91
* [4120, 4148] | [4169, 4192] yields 0.95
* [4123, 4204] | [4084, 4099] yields 1.22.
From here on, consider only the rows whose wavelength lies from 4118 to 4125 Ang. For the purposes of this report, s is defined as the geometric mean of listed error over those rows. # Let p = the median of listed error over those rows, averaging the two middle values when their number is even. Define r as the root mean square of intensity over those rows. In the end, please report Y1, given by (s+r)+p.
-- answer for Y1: 28.3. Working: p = 2.00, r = 24.3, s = 2.00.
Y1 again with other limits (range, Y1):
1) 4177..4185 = 24.7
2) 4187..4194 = 23.2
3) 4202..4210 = 23.4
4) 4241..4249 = 23.3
